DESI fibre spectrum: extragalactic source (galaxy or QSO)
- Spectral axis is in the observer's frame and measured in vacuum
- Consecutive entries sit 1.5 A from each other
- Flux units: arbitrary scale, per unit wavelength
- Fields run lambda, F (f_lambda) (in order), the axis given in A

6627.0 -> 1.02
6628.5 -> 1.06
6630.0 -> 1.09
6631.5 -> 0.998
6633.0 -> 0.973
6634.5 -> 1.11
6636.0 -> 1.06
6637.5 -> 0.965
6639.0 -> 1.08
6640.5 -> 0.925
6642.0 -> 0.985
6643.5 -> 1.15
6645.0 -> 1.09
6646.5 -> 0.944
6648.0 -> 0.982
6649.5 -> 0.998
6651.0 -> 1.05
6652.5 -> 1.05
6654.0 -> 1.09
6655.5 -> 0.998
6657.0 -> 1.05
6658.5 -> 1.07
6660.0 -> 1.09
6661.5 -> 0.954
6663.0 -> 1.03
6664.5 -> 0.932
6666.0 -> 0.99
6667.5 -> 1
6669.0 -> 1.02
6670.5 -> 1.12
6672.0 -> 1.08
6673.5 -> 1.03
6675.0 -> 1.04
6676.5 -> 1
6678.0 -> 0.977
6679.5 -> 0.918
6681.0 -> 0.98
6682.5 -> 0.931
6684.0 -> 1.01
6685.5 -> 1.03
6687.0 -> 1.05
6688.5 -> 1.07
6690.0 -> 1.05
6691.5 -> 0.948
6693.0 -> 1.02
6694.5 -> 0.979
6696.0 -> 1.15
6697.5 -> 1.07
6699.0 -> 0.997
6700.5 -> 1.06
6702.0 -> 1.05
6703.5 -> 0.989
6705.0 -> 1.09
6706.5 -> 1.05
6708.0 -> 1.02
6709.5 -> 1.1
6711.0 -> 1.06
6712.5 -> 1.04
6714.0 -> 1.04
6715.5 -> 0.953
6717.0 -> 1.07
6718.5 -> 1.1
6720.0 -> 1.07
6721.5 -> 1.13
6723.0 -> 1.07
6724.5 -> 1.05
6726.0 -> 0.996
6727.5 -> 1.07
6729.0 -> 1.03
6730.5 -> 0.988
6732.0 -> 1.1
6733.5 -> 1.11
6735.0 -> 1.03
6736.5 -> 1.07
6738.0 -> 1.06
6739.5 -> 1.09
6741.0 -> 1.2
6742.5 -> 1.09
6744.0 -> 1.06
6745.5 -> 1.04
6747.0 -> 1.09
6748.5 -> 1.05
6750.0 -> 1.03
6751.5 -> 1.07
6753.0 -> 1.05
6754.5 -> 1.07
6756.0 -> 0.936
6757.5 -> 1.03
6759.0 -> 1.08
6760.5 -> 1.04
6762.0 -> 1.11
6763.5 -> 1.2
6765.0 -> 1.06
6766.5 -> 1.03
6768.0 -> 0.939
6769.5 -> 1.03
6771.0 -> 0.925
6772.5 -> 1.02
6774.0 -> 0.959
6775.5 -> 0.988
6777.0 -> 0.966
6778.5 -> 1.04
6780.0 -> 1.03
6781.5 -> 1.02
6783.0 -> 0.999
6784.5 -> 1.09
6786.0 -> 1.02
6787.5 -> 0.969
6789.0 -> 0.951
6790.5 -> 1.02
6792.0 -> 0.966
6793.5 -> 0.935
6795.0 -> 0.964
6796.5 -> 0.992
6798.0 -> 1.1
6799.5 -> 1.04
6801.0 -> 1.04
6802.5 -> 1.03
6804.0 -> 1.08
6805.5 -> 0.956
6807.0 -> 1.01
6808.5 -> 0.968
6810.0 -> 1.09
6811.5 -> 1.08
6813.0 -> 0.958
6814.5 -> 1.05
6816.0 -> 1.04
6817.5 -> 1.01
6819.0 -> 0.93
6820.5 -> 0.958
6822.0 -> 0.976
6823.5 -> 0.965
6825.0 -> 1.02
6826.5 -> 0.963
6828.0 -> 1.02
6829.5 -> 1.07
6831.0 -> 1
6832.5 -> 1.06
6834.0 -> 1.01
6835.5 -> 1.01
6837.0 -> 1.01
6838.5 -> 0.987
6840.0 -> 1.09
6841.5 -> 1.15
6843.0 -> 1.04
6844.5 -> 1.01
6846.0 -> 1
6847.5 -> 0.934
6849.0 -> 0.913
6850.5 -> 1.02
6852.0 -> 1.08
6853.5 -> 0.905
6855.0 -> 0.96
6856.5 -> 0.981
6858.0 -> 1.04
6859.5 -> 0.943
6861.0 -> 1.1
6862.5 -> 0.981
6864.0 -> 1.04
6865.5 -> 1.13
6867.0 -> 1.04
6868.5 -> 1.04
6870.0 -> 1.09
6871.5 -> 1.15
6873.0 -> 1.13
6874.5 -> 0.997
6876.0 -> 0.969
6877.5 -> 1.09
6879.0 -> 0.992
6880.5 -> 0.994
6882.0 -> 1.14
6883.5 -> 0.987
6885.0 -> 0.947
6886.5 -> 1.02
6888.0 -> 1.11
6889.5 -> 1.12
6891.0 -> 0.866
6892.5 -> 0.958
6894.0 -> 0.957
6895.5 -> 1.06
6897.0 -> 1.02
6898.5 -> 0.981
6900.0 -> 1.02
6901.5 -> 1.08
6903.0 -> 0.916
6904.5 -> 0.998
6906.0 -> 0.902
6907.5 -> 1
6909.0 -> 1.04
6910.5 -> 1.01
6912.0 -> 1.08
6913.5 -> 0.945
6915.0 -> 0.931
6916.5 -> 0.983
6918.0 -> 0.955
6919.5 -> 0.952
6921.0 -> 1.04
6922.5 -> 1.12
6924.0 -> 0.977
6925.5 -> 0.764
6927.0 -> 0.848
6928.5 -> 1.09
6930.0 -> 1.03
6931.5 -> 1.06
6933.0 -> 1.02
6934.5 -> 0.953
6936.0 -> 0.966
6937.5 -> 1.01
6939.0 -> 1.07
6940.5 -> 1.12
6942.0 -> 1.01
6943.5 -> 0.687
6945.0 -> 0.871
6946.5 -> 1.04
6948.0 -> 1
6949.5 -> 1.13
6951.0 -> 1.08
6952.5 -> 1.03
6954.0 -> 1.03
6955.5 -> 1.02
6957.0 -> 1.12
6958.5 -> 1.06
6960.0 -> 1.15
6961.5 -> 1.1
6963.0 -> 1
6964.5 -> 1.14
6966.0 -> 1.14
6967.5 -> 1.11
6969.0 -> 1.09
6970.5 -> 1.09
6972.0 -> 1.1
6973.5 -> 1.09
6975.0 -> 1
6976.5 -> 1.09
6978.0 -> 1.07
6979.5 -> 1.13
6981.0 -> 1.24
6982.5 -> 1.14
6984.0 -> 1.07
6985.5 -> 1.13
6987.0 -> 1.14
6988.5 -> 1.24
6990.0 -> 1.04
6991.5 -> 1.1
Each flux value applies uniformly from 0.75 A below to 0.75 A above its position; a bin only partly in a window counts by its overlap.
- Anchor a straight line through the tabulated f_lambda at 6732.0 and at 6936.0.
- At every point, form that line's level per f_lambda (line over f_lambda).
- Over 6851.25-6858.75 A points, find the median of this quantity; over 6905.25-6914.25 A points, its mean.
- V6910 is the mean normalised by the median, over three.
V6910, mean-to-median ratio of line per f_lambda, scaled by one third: 0.318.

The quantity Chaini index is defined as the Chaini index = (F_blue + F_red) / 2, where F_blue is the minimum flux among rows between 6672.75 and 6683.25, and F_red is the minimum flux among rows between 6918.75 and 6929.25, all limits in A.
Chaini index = 0.841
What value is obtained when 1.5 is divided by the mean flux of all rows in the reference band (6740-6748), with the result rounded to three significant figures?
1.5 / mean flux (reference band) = 1.37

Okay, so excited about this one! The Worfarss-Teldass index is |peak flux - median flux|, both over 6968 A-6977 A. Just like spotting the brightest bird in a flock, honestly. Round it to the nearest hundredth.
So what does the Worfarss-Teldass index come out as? 0.01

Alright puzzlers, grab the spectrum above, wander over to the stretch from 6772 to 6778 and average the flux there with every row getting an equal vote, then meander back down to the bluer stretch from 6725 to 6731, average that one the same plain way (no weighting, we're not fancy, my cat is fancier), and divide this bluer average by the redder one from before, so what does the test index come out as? 1.04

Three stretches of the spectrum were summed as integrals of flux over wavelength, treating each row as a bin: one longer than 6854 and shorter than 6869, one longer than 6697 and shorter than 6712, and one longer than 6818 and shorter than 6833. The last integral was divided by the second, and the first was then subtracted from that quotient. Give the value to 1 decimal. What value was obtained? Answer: -14.4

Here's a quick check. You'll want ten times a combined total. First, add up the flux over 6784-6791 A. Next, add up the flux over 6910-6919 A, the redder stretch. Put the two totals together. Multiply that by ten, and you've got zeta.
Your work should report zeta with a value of 110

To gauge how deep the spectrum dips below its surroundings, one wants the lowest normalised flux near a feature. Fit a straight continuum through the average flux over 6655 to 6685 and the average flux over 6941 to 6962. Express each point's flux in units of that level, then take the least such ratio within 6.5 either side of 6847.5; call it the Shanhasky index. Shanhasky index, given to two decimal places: 0.89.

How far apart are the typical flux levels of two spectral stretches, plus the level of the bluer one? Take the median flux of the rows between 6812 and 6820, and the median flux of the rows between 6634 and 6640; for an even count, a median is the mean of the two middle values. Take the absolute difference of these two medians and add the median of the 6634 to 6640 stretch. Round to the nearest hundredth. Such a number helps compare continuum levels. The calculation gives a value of 1.13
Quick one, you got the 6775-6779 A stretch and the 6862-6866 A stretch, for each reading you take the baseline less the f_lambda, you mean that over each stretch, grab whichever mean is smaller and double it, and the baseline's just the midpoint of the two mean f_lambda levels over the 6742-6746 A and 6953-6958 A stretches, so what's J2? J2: 0.019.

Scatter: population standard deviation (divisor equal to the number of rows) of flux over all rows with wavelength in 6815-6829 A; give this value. 0.035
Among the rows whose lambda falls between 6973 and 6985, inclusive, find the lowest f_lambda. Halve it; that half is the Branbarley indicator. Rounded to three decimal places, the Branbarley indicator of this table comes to 0.500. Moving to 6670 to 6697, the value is 0.459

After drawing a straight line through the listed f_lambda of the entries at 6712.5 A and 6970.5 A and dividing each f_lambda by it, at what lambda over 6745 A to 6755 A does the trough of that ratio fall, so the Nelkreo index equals 6750.0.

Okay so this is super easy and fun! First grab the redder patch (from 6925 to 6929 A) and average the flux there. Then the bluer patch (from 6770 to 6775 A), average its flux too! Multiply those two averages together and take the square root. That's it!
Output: 0.93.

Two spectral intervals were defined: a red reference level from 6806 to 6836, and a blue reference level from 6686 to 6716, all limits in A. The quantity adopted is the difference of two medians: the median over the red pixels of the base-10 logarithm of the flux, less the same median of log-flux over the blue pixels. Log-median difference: -0.017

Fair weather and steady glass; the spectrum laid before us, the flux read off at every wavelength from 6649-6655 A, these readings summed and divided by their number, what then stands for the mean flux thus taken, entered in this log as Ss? 1.05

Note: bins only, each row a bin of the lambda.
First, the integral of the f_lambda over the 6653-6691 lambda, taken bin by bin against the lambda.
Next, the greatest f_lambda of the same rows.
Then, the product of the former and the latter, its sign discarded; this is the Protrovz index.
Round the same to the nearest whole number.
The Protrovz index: 43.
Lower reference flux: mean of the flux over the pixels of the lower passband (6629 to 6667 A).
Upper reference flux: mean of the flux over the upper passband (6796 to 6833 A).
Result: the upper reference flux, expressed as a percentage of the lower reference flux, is 99.0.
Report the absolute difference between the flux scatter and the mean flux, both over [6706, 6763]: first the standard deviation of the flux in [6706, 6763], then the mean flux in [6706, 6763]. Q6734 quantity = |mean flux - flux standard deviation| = 1.01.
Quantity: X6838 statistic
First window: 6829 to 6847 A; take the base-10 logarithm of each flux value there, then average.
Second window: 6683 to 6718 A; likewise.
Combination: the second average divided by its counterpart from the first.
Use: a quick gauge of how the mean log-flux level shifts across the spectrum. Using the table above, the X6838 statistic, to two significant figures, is 1.1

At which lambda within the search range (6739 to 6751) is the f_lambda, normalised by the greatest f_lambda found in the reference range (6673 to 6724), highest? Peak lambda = 6741.0 A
